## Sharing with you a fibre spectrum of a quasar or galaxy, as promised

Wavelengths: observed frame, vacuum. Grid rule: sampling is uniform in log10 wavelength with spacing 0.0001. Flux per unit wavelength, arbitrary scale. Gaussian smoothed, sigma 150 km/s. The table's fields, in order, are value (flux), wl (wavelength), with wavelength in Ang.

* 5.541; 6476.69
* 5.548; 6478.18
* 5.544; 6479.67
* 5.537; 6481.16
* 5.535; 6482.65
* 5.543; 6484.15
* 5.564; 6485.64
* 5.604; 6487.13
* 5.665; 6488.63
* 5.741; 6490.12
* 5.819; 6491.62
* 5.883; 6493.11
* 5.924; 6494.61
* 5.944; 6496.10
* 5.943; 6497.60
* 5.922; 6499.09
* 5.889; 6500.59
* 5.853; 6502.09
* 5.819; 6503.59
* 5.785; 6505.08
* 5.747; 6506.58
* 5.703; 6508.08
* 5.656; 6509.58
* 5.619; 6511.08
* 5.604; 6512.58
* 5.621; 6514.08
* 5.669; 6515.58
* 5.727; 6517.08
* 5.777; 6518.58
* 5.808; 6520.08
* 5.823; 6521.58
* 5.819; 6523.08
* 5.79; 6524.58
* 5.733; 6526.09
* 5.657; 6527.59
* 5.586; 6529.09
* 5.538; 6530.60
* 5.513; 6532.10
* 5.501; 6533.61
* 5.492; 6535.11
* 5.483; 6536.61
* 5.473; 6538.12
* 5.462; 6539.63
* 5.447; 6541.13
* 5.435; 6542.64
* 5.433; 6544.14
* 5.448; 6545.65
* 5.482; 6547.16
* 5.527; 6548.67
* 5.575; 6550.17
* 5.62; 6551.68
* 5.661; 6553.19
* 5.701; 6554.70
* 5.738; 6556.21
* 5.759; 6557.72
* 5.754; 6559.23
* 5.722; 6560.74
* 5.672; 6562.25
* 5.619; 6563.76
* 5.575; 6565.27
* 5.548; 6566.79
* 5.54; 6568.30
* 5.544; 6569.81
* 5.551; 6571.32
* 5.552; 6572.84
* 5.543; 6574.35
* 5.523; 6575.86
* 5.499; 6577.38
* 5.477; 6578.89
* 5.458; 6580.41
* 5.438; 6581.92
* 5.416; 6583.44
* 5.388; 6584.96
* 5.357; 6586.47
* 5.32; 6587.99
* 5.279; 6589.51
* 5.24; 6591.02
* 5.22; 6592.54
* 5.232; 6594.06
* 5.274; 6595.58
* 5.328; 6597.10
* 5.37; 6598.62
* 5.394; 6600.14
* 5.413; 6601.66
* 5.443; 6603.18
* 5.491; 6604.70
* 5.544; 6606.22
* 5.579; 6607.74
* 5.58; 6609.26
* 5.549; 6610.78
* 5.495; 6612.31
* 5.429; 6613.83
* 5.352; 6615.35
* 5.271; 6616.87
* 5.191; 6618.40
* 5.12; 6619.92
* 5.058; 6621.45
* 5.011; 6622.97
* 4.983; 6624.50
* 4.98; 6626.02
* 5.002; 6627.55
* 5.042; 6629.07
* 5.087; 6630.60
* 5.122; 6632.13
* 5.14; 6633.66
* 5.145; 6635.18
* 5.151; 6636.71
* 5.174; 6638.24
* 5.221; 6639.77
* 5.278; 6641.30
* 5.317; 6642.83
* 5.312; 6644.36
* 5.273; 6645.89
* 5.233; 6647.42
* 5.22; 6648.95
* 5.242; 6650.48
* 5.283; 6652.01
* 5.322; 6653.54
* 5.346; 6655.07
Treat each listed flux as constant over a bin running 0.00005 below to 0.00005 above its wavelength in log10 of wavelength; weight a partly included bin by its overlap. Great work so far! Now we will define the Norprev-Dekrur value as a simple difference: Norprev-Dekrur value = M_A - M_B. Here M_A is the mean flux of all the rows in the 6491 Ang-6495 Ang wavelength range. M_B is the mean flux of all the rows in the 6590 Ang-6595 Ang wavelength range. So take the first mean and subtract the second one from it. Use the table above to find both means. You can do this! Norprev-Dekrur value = 0.64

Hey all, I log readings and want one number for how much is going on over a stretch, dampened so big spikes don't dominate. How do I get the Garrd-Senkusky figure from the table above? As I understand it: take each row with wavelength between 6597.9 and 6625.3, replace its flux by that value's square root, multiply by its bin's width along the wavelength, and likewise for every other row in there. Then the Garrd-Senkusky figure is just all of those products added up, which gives 63.4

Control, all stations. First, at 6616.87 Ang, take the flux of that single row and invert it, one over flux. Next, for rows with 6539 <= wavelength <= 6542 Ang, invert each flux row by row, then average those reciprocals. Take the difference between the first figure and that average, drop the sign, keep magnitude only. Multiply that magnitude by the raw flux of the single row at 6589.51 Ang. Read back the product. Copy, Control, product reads 0.03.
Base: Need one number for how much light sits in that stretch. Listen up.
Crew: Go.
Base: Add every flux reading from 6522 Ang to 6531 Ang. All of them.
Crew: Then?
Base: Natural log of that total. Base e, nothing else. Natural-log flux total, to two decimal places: 3.53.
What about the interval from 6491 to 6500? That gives 3.57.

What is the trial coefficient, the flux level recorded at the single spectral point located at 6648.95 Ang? 5.22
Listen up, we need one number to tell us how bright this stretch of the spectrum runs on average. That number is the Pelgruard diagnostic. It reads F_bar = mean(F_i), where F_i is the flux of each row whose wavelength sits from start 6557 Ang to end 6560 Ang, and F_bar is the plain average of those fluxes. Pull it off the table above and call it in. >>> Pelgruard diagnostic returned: 5.76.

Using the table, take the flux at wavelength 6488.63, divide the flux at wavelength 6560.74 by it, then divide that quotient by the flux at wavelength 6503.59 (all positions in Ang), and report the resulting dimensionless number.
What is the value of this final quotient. 0.174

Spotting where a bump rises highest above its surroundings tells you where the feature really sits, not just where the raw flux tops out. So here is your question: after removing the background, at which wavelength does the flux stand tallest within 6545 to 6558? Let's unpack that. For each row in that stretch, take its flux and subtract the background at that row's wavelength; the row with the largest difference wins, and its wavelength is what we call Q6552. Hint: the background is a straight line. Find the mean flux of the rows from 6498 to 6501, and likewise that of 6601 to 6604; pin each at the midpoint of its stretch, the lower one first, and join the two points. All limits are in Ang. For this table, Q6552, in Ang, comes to 6557.72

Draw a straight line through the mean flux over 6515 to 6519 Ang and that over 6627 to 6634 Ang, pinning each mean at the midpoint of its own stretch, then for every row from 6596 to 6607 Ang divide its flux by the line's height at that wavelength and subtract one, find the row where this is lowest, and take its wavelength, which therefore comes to 6597.10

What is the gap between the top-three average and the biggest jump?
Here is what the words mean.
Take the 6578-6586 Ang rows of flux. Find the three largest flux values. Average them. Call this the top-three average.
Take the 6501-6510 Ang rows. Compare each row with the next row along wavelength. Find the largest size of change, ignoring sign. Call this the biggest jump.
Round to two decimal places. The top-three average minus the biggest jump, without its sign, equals 5.41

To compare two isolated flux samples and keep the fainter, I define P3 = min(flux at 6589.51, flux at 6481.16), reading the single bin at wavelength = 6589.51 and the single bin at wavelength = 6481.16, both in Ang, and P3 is 5.28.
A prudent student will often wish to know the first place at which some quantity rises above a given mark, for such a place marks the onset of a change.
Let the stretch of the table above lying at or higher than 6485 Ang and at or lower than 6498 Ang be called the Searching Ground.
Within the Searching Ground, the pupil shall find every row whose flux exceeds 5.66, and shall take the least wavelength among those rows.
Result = 6488.63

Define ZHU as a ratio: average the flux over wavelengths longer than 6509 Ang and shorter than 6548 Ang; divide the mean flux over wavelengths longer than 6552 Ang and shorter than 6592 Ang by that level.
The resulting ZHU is 0.99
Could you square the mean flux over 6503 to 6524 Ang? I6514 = 32.8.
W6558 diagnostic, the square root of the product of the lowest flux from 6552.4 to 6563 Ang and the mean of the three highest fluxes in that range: 5.7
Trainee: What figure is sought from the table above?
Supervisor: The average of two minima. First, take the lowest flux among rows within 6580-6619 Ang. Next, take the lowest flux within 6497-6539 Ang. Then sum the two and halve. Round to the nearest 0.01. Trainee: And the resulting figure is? 5.33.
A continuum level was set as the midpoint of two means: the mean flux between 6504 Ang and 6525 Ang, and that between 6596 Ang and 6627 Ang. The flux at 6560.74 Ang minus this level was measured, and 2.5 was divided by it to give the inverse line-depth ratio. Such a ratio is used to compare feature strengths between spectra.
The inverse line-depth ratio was 13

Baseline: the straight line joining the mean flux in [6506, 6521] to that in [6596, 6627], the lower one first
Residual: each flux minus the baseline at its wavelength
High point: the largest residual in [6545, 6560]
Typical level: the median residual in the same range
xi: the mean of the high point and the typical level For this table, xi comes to 0.162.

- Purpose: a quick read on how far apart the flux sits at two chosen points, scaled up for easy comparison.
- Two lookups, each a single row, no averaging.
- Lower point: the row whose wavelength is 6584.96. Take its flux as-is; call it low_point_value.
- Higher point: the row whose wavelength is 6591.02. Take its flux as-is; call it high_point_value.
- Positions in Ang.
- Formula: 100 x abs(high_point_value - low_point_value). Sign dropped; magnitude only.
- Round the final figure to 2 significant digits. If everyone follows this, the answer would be 15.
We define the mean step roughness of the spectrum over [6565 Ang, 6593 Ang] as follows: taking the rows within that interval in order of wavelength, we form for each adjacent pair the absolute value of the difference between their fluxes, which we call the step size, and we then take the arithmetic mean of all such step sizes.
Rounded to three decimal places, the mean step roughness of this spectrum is 0.021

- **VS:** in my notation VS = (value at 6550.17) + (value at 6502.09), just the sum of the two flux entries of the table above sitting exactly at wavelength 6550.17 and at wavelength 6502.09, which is 11.4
